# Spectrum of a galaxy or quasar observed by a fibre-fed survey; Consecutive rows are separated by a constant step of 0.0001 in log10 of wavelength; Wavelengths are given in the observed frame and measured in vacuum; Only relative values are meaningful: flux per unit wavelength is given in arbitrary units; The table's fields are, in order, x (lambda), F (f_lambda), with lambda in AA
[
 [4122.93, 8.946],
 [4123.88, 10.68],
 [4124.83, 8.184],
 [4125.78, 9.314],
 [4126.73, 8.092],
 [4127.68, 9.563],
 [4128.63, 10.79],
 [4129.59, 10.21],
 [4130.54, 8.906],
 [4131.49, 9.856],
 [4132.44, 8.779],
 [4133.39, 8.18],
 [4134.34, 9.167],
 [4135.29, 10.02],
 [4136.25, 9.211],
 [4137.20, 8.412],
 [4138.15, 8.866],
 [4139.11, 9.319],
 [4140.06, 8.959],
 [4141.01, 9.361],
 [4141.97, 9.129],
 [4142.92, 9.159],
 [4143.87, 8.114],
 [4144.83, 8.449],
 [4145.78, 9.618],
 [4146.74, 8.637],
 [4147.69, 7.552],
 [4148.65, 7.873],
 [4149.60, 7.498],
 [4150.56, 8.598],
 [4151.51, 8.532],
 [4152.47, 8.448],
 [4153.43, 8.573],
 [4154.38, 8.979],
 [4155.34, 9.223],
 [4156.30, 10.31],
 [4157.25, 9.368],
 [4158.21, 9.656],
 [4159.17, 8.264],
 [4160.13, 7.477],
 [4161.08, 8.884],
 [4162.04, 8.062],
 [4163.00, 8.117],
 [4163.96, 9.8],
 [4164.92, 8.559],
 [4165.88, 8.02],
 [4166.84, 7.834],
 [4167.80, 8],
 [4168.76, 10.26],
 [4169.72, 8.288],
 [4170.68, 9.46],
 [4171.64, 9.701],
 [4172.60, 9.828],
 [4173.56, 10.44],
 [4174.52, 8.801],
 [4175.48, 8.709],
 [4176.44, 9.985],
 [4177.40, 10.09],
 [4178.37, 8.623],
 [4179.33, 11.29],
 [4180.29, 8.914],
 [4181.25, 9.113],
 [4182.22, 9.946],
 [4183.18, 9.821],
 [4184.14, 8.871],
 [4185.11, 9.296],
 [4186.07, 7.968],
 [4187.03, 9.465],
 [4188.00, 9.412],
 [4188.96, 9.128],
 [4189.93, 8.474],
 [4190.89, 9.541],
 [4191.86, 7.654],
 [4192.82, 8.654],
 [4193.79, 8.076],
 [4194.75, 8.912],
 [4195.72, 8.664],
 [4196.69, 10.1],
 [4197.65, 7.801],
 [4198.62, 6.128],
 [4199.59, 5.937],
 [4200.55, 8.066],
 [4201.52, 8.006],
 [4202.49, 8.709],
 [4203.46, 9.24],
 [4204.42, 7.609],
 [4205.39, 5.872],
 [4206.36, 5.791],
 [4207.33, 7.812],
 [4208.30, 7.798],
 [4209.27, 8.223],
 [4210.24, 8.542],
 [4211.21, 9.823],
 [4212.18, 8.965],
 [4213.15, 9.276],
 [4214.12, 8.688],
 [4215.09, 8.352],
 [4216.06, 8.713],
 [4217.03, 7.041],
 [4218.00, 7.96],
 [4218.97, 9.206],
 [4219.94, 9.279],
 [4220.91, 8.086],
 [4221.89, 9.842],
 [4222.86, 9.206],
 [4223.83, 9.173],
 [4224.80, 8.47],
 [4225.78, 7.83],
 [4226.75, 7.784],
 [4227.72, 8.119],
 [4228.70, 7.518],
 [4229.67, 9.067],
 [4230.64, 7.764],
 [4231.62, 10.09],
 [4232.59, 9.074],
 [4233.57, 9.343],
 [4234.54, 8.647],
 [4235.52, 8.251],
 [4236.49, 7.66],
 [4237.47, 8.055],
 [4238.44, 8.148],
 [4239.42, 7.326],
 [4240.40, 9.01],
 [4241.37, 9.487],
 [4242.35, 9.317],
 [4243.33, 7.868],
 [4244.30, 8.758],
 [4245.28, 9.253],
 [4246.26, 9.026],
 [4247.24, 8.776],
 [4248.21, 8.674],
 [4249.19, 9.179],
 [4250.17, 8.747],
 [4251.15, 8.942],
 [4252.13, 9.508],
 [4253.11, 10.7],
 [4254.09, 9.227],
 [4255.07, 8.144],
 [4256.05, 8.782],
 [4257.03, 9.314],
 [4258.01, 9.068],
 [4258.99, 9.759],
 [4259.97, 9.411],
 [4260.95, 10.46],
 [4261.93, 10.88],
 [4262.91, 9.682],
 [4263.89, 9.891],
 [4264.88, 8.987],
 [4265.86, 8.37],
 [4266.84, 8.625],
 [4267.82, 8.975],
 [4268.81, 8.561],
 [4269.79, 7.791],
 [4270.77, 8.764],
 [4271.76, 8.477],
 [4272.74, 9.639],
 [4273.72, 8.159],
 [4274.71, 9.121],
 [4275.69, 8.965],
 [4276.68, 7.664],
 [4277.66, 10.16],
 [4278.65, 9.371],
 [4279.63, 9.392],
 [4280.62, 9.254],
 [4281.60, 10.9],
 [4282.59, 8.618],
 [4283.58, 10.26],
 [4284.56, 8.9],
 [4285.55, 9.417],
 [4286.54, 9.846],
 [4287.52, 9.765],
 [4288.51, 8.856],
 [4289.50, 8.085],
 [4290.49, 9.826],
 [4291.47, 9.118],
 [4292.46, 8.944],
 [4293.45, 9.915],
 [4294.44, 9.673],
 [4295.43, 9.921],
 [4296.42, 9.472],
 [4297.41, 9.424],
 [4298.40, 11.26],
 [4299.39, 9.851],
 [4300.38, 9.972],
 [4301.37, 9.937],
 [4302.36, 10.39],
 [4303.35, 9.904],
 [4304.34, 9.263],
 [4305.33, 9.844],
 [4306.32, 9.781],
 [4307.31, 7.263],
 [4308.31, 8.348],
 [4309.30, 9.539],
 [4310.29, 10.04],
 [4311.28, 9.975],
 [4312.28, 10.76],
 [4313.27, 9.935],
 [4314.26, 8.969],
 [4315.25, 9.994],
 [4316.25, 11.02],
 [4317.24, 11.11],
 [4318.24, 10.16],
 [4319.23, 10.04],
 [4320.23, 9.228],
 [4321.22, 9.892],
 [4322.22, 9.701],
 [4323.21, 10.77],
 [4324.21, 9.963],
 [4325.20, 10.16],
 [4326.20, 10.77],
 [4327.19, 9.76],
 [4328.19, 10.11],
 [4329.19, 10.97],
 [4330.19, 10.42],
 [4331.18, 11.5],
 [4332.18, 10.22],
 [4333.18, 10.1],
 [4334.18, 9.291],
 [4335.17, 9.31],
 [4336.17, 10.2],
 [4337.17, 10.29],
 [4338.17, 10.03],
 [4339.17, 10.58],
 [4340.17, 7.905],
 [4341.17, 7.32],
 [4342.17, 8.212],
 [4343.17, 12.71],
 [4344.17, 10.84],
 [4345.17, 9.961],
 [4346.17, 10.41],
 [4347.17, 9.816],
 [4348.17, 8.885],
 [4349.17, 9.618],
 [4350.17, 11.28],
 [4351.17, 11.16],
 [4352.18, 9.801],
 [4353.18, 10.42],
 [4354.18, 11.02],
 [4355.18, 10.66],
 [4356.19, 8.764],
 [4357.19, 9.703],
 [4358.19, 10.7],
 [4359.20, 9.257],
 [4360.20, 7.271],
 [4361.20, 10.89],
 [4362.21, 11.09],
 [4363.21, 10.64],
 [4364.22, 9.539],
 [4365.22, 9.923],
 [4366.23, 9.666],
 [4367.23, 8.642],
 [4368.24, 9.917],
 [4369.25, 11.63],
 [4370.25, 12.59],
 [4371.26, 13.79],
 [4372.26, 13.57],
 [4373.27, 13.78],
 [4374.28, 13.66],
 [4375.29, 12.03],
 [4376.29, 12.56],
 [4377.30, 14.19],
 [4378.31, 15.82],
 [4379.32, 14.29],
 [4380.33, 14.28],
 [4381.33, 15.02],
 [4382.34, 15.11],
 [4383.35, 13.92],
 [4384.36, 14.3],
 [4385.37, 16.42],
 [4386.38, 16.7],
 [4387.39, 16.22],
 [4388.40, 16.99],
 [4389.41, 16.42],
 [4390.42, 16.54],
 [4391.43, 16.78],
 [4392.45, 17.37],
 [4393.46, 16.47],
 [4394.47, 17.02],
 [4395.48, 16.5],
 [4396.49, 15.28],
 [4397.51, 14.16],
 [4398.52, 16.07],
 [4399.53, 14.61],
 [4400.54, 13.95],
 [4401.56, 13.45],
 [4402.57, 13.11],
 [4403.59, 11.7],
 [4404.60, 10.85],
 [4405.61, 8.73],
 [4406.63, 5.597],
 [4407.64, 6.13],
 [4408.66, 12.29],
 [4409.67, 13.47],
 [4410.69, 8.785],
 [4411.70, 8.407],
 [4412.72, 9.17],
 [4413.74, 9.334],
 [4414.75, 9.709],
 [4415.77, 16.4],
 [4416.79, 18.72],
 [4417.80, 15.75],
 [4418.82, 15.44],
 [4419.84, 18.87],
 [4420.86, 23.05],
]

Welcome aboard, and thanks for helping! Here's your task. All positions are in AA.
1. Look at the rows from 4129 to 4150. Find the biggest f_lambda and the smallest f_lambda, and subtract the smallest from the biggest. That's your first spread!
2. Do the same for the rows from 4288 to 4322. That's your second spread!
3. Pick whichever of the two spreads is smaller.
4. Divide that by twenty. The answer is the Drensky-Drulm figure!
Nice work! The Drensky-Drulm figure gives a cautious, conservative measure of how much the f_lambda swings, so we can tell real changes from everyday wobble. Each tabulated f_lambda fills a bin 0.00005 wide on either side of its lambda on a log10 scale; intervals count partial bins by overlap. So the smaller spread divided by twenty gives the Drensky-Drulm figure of 0.136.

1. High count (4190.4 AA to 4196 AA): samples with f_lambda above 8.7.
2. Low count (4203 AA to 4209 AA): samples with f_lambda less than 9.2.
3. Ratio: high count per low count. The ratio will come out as 0.4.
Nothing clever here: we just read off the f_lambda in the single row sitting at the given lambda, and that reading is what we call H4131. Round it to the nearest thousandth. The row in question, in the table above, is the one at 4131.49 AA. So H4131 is 9.856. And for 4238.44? 8.148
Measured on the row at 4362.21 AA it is 11.090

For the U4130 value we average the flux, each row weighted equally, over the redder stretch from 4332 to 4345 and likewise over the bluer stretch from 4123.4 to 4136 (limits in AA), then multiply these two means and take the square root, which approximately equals 10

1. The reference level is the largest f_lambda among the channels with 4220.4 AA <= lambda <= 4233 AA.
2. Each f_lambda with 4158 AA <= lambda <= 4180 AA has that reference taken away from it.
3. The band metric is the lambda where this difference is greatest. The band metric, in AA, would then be 4179.33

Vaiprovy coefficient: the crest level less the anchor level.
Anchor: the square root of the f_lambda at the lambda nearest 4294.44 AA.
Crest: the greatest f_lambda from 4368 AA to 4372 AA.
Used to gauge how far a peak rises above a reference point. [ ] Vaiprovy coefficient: 11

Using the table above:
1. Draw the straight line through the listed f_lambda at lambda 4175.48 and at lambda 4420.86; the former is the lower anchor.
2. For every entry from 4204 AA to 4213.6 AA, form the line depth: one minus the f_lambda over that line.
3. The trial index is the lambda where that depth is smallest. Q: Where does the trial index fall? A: 4211.21 AA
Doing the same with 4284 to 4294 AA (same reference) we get 4286.54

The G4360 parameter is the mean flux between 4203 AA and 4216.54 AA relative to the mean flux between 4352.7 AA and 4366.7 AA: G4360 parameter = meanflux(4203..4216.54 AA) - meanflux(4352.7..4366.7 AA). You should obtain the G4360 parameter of -1.8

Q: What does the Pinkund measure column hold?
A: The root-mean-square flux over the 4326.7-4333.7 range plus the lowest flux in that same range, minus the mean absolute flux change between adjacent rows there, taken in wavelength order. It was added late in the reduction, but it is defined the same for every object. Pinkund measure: 20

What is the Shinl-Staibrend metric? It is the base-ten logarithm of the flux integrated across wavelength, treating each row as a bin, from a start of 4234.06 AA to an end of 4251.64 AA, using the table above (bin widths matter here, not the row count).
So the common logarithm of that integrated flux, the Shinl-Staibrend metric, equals 2.2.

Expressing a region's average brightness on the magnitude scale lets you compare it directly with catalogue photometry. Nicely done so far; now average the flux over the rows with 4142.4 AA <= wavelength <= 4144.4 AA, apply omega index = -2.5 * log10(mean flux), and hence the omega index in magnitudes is -2.34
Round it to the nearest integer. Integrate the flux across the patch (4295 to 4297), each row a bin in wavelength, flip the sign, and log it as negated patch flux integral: -19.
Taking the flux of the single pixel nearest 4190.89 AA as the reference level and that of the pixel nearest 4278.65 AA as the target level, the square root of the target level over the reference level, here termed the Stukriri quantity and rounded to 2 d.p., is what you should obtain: 0.99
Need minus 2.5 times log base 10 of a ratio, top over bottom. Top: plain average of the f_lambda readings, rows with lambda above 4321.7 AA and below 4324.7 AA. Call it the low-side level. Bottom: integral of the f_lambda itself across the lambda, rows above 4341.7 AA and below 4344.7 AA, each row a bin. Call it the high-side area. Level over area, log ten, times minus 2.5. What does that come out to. 1.24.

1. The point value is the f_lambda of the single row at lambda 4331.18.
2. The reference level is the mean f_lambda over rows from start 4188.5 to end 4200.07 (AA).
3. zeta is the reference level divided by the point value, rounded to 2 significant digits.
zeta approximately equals 0.72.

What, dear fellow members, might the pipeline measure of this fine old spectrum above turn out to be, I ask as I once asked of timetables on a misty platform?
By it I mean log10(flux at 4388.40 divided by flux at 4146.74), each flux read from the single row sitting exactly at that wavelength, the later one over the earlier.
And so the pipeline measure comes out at 0.29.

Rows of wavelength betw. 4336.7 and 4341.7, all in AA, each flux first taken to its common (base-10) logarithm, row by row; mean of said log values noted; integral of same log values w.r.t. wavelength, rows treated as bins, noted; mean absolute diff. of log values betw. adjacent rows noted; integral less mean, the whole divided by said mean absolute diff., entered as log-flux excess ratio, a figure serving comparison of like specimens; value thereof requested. 79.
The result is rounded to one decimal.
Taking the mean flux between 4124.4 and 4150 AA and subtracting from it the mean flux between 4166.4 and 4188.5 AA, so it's -0.4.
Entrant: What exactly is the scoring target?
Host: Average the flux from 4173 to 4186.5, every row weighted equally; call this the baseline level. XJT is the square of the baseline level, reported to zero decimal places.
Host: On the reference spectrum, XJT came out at 89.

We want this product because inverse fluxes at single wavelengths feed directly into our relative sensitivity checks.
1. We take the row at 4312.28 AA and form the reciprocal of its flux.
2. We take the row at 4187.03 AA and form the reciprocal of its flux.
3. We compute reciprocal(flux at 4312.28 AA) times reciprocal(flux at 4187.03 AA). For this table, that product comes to 0.0098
